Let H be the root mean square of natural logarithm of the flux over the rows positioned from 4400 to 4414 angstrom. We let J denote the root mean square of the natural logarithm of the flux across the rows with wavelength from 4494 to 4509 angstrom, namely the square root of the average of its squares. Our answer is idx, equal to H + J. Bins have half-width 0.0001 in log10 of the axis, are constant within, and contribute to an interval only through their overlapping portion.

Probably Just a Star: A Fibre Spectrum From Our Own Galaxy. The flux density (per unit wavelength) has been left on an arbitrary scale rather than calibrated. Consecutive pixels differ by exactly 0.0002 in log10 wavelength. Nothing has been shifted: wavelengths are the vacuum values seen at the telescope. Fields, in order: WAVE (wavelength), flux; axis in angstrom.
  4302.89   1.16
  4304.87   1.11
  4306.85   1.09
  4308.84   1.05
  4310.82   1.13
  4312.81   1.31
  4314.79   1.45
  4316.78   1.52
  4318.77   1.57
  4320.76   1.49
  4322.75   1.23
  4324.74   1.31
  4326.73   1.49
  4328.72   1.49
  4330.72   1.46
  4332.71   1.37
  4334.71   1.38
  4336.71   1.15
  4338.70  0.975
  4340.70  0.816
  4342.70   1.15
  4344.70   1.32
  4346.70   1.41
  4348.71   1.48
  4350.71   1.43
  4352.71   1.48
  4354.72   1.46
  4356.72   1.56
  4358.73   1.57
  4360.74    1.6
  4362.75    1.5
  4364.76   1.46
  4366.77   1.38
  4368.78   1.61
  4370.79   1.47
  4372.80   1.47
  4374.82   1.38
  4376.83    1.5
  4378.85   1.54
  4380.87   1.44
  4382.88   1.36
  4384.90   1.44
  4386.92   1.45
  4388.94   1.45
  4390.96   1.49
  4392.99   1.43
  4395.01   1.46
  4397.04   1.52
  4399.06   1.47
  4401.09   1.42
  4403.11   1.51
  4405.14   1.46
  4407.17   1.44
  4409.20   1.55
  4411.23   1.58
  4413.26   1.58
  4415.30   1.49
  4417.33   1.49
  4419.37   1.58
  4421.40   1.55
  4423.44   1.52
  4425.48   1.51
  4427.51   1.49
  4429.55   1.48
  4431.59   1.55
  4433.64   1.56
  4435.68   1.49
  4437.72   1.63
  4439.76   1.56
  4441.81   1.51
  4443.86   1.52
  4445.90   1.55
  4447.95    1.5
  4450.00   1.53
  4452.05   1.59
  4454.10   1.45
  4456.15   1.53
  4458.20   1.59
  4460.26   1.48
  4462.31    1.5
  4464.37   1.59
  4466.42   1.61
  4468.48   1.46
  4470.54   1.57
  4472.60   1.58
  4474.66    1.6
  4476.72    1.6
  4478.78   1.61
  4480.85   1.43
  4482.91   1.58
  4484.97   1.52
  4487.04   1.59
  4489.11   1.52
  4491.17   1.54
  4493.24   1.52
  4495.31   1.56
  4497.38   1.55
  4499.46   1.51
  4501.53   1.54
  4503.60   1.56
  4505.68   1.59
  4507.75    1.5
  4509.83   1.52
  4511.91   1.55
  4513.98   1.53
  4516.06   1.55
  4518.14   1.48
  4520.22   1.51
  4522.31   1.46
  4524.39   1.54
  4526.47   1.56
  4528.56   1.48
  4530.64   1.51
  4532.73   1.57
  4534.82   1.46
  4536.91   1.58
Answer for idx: 0.85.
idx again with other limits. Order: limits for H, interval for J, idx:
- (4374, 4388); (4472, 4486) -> 0.81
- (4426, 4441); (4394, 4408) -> 0.82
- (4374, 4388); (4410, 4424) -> 0.80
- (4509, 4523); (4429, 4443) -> 0.85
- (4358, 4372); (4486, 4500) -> 0.85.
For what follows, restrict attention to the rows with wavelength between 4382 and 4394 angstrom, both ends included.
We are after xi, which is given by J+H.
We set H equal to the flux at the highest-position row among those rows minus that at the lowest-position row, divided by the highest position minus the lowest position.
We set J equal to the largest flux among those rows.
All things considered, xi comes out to 1.50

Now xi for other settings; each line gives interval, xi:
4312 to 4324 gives 1.56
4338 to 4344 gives 1.19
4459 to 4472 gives 1.62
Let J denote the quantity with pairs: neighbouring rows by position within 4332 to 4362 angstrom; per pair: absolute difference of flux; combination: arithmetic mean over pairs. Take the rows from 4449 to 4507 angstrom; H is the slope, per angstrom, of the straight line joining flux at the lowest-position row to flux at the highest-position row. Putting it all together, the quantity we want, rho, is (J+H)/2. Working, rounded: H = 0.0011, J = 0.107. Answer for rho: 0.054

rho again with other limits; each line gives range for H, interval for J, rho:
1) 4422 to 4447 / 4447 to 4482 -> 0.035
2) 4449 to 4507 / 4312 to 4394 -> 0.047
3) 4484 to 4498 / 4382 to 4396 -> 0.020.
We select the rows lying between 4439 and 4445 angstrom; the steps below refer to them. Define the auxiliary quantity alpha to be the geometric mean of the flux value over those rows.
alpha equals 1.53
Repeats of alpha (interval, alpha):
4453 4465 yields 1.52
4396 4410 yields 1.48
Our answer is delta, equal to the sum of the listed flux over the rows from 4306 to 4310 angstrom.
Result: 2.1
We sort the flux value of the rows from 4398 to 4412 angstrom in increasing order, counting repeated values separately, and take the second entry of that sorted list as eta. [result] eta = 1.44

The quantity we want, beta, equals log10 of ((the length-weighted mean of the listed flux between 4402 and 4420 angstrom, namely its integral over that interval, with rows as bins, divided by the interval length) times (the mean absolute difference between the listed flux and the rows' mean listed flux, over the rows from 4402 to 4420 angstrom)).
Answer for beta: -1.15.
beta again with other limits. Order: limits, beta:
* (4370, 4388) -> -1.24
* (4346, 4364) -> -1.11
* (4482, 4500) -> -1.44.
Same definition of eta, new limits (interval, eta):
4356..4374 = 1.46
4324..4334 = 1.37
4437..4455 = 1.5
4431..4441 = 1.55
